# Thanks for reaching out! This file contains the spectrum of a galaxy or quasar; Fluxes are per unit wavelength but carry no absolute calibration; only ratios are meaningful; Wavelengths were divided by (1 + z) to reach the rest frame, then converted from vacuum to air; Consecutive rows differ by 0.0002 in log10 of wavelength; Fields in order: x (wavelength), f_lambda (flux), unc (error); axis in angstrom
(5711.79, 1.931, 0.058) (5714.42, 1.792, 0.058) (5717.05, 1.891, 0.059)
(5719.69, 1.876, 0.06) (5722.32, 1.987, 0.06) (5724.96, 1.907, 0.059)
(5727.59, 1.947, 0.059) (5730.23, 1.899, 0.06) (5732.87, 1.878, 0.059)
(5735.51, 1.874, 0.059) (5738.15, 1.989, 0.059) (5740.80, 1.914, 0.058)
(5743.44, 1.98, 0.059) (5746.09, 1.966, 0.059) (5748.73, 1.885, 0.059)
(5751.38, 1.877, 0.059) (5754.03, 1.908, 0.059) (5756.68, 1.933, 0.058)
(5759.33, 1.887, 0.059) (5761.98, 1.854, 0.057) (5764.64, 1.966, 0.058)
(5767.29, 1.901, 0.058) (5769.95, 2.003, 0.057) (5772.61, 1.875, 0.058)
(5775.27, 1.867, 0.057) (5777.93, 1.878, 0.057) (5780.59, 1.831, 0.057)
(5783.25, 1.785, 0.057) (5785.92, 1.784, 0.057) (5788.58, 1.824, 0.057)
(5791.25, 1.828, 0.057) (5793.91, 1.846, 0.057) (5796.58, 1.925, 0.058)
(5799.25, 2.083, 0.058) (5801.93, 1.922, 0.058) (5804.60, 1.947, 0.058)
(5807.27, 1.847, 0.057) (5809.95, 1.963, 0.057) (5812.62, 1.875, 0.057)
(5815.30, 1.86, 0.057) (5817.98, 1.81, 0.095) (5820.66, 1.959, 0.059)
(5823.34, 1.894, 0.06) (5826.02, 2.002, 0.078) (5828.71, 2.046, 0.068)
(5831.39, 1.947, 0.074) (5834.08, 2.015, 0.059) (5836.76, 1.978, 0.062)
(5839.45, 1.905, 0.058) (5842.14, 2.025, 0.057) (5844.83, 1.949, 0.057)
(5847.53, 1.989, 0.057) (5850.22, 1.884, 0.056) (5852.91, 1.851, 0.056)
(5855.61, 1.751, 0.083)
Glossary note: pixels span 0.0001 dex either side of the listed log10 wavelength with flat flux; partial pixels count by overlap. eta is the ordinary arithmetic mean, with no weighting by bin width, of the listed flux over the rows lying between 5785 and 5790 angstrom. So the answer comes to 1.80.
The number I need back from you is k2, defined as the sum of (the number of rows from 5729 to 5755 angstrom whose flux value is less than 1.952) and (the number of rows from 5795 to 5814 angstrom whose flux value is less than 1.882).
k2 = 9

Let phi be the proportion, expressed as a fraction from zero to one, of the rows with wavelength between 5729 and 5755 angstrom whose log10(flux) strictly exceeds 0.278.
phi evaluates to 0.60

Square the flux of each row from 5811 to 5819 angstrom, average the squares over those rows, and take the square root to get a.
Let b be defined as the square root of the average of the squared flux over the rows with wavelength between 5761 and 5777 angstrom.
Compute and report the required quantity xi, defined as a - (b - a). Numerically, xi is 1.79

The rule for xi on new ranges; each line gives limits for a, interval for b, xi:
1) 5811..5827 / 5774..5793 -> 1.97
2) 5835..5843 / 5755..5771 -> 2.02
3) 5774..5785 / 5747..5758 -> 1.78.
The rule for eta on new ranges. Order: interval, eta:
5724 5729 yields 1.93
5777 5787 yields 1.82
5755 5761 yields 1.91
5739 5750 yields 1.94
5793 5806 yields 1.94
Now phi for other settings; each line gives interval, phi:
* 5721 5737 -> 0.67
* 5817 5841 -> 0.78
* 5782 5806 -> 0.44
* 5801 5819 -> 0.43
